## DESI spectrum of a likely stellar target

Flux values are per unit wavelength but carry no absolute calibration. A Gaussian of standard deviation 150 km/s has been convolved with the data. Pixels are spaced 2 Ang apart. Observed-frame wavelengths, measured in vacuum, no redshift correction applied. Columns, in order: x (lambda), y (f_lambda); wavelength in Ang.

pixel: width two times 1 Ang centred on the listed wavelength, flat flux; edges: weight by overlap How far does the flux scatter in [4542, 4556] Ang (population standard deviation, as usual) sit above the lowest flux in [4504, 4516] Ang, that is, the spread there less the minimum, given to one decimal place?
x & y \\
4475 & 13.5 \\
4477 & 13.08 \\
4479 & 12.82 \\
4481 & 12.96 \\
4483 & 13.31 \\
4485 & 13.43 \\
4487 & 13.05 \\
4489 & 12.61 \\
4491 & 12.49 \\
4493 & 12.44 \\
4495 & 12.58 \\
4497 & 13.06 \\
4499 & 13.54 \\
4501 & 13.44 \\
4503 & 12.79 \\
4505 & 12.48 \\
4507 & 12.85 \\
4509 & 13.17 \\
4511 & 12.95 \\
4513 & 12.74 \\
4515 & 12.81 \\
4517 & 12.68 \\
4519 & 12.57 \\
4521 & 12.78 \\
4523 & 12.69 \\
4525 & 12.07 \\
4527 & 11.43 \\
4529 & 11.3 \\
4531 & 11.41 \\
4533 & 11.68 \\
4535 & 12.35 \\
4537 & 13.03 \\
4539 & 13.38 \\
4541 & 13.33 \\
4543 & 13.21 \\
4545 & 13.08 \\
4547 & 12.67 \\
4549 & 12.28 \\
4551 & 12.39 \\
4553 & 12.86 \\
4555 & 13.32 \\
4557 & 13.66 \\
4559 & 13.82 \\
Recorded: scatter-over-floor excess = -12.1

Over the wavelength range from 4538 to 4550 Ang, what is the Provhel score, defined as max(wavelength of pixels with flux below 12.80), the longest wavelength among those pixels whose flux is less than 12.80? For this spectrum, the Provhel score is 4549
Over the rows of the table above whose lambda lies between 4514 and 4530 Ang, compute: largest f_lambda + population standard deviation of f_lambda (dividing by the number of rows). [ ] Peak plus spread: 13.4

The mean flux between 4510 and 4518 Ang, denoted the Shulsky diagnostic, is 12.8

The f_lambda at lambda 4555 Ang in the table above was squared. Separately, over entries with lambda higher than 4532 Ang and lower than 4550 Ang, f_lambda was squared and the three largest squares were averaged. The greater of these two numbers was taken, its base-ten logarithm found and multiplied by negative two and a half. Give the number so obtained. -5.62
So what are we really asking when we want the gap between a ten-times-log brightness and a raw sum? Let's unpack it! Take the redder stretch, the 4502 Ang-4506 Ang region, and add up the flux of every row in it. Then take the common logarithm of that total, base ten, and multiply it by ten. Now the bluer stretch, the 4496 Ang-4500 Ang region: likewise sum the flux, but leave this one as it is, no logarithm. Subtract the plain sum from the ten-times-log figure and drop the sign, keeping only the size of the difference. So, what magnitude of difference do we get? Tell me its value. 12.6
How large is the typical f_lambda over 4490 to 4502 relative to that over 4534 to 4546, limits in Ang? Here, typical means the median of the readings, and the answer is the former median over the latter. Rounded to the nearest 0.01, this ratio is 0.98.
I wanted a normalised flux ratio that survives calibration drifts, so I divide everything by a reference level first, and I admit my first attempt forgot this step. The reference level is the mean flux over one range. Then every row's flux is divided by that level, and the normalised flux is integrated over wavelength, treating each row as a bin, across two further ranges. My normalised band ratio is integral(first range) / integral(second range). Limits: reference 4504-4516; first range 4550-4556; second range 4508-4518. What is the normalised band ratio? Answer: 0.60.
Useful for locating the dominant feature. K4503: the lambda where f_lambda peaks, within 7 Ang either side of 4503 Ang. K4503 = 4499 Ang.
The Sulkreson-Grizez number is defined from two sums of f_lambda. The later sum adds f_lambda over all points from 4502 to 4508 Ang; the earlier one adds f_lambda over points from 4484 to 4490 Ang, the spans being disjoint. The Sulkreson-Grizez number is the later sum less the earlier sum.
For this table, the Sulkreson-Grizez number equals -1.0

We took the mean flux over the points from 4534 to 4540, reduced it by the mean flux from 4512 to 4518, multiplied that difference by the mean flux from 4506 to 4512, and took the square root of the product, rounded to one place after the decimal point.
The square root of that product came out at 1.5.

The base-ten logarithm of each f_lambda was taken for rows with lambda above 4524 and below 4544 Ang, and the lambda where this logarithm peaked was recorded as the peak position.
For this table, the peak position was 4539 Ang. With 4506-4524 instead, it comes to 4509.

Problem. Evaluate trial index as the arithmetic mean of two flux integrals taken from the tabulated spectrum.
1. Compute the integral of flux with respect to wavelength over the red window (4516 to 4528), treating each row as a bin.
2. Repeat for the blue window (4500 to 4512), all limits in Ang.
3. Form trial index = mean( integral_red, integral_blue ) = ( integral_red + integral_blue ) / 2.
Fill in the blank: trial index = 152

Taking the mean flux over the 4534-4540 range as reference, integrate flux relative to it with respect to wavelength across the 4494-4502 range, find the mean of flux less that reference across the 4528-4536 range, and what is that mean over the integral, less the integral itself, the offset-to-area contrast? -8.30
